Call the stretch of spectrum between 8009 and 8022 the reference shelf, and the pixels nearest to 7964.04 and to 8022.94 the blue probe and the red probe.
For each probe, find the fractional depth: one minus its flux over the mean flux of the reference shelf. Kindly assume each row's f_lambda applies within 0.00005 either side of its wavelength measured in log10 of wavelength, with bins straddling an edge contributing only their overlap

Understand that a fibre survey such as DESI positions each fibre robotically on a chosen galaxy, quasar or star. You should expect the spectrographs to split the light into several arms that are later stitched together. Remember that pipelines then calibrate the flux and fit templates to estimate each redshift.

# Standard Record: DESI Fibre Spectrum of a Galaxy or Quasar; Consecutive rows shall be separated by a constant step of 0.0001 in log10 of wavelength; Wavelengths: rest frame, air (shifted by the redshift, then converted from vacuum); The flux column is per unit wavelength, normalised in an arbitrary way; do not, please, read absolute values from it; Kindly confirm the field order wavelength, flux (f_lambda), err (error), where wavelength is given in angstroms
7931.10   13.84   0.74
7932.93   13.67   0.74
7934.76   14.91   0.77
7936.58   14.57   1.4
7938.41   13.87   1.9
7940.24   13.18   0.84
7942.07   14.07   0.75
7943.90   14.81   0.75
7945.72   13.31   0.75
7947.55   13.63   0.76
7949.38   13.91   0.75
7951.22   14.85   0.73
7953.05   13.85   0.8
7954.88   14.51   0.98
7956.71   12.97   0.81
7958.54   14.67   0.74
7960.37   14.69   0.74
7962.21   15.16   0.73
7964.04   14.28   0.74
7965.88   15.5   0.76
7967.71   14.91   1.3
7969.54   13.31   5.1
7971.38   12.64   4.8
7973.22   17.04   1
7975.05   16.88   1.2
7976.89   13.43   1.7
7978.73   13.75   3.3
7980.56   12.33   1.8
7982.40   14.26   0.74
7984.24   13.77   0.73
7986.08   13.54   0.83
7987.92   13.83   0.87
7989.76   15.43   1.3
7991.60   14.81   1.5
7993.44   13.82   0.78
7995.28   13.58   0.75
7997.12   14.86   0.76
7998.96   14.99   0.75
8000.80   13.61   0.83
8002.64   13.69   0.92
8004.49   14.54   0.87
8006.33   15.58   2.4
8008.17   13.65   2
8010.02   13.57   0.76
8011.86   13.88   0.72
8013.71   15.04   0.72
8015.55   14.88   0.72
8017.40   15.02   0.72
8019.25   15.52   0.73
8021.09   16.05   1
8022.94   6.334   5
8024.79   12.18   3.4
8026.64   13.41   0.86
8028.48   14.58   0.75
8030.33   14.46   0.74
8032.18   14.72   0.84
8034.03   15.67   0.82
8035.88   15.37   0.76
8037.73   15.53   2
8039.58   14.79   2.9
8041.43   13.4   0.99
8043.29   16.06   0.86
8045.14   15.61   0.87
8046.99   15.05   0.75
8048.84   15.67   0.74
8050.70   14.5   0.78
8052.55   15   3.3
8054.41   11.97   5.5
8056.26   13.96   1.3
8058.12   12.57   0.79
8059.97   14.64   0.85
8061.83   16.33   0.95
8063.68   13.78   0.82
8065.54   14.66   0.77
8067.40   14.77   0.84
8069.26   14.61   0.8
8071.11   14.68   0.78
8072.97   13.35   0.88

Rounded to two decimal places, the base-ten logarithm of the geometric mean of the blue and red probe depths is -0.83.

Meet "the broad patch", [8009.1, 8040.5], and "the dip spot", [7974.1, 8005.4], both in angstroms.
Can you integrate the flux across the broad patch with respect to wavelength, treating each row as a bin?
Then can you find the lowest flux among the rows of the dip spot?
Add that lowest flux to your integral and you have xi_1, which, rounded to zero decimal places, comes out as 458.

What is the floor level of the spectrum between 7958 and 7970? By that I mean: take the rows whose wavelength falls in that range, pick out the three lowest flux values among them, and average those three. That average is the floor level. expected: 14.09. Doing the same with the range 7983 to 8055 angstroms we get 10.16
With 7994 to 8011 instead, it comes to 13.59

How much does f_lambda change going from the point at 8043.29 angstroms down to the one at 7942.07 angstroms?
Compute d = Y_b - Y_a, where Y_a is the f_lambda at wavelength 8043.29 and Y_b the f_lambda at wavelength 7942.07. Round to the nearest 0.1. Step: -2.0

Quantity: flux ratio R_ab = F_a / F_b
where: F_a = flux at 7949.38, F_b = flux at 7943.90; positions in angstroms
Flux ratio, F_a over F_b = 0.94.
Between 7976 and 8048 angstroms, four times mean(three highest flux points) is 63.7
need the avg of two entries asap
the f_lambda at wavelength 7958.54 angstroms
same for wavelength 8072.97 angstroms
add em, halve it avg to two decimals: 14.01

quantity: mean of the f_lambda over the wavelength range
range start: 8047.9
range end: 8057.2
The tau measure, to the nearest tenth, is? 14.2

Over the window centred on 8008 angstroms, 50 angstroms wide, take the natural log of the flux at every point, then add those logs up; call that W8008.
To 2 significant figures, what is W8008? 71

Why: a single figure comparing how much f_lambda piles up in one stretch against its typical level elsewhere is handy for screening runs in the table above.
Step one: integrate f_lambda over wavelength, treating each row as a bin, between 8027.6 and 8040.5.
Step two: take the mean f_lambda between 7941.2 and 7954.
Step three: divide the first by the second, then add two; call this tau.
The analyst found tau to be 15.8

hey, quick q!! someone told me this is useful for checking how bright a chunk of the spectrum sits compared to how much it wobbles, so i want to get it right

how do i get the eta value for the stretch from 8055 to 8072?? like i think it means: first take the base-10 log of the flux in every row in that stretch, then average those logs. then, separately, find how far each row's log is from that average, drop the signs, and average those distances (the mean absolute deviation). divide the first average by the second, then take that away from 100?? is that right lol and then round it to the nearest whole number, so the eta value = 44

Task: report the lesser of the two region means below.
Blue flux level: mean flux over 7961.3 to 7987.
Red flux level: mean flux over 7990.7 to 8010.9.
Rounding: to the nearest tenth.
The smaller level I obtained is 14.2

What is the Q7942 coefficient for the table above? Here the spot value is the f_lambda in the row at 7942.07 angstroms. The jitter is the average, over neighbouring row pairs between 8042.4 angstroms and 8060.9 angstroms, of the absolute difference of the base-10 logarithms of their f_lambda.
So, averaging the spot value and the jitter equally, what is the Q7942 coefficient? 7.06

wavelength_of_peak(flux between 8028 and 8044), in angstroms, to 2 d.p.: 8043.29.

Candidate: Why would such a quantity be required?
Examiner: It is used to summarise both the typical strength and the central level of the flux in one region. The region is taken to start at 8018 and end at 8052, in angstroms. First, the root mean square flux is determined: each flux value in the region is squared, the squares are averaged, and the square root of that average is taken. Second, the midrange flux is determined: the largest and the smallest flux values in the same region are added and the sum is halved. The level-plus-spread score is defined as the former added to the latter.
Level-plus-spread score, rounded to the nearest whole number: 26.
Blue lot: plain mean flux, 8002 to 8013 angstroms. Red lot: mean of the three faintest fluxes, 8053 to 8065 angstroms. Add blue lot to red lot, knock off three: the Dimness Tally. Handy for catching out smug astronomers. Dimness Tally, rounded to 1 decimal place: 23.9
